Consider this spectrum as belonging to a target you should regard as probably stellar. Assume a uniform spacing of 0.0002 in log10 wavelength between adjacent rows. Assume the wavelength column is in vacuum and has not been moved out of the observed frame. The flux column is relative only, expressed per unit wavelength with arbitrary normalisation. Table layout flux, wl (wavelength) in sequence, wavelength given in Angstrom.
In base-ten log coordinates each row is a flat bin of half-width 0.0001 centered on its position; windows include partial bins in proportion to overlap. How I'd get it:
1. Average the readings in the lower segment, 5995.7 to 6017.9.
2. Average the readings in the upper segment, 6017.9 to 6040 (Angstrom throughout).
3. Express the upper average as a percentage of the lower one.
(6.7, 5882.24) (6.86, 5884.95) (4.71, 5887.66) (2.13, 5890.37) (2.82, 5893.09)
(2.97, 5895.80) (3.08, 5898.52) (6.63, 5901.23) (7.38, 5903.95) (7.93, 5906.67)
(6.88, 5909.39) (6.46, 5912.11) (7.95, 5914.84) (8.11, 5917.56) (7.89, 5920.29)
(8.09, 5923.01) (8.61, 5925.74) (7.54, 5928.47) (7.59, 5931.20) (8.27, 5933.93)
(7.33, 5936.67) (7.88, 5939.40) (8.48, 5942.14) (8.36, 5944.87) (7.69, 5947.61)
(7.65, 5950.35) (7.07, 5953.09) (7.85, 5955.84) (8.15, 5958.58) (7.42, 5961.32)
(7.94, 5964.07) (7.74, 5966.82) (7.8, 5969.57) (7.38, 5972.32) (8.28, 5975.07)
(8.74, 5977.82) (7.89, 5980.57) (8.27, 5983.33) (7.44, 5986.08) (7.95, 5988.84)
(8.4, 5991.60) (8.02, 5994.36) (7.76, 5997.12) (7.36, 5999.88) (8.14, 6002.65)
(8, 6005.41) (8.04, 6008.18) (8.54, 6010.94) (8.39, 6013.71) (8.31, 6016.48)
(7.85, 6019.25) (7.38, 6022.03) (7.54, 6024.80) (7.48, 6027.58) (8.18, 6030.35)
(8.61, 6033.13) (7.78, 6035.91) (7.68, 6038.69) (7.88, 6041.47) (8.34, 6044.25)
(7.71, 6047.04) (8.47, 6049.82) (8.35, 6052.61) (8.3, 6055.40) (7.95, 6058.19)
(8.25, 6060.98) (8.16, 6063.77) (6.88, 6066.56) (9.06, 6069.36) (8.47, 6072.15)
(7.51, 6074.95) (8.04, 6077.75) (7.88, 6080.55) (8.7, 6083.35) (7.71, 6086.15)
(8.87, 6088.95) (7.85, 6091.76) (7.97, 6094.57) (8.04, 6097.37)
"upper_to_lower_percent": 97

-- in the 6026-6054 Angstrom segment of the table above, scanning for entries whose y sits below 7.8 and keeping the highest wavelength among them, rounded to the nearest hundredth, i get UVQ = 6047.04 Angstrom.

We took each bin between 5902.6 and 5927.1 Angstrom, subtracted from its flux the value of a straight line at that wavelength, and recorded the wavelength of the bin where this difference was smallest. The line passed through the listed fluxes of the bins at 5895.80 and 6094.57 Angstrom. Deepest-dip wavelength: 5912.11 Angstrom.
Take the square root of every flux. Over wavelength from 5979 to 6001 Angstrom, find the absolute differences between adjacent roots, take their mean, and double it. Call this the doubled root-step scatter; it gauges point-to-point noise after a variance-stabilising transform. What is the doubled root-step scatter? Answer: 0.16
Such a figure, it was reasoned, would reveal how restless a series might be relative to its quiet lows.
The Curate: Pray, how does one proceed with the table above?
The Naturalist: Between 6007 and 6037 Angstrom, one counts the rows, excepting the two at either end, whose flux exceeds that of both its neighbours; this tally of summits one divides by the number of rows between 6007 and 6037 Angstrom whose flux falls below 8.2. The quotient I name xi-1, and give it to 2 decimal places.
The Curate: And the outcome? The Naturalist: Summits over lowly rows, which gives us 0.43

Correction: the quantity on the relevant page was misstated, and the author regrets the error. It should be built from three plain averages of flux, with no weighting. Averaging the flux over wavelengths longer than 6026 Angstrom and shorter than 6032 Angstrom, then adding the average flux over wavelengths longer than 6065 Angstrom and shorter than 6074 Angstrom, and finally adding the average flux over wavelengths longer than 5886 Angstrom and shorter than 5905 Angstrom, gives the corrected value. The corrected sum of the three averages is 20.2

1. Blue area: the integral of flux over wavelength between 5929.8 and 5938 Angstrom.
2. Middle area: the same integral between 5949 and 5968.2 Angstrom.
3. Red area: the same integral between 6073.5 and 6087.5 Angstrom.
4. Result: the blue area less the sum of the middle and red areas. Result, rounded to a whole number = -196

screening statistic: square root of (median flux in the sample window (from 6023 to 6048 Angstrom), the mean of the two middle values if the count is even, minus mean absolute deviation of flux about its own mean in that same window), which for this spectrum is 2.73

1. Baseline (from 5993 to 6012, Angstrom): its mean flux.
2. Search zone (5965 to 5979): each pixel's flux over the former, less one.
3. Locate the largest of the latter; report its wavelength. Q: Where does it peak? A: 5977.82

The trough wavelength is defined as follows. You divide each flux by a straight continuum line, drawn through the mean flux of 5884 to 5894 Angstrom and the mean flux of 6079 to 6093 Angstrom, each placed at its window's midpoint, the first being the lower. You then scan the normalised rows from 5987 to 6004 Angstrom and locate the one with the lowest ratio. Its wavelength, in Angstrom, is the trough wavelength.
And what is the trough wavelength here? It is 5999.88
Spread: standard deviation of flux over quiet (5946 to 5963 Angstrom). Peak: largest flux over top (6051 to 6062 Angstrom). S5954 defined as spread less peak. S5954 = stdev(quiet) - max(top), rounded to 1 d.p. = -8.0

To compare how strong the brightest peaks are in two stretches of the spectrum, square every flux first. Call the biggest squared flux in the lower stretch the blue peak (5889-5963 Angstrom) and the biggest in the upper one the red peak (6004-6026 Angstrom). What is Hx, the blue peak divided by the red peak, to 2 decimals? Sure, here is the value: 1.02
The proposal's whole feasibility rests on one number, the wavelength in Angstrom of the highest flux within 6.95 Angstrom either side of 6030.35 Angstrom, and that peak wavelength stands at 6033.13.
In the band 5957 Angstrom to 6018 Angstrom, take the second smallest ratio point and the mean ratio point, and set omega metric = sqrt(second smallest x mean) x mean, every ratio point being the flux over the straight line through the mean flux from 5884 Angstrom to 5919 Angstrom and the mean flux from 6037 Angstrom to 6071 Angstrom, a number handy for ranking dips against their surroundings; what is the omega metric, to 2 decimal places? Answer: 1.25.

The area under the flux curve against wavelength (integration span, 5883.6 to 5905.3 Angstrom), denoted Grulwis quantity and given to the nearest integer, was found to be 99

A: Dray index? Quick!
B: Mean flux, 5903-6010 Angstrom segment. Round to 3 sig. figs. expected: 7.84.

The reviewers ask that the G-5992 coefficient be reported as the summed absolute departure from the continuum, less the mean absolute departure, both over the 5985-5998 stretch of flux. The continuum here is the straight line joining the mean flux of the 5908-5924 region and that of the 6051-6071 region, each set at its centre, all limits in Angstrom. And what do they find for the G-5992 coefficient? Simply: 1.05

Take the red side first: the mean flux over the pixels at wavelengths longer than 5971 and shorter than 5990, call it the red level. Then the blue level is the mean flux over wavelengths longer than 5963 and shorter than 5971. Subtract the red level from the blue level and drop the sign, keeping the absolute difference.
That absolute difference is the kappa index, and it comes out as 0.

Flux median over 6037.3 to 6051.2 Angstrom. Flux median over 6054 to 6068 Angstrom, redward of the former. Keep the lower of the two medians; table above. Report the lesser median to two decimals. 7.88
